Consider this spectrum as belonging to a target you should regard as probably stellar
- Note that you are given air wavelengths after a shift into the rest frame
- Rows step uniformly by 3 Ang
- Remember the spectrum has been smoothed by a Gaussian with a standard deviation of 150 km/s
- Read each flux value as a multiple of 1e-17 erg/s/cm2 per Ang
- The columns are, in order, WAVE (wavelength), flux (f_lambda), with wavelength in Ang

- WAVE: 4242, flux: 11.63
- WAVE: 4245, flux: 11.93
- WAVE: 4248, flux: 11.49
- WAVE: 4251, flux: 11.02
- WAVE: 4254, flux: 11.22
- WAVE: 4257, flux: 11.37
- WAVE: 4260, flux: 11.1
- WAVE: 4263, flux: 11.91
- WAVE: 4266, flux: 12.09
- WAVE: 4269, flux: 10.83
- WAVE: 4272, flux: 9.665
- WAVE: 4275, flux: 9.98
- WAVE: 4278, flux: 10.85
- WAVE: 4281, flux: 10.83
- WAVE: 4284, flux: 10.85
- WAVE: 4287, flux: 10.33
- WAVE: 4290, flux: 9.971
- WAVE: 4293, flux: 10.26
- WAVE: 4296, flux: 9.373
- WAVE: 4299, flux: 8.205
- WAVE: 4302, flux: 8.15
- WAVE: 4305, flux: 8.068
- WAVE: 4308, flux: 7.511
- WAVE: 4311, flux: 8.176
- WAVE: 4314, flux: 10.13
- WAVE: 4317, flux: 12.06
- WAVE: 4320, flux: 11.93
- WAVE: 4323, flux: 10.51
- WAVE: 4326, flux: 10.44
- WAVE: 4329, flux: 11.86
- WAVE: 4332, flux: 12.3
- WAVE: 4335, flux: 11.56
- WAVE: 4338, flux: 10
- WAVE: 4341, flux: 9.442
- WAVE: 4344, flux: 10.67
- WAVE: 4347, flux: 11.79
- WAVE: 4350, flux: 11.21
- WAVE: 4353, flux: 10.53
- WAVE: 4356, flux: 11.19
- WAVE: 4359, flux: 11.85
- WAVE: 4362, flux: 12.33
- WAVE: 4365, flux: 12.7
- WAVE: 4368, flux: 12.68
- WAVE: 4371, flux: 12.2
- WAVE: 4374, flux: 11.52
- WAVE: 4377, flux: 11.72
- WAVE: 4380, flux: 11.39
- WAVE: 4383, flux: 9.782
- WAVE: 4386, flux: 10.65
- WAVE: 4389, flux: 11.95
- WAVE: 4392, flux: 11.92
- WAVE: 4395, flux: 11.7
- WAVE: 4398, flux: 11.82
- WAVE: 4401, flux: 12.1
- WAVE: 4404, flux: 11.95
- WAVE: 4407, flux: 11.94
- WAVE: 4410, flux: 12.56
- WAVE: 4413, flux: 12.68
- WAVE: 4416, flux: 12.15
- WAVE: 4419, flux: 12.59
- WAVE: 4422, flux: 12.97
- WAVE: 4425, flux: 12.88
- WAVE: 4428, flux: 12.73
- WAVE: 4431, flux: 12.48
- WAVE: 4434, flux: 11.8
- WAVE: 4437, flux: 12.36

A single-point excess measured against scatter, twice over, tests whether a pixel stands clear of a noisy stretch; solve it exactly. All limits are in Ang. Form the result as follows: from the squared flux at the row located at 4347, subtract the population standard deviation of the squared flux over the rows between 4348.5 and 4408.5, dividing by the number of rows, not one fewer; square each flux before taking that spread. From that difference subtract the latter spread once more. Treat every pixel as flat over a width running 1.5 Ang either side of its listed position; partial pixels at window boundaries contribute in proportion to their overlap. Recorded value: 107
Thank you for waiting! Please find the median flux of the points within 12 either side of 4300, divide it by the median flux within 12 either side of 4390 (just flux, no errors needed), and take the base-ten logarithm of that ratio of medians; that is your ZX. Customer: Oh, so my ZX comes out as -0.157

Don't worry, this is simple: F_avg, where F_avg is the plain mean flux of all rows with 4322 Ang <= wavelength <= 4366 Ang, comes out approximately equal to 11.2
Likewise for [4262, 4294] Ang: 10.7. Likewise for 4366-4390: 11.5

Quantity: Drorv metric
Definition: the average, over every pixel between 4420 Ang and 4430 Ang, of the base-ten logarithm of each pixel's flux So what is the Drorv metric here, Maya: 1.11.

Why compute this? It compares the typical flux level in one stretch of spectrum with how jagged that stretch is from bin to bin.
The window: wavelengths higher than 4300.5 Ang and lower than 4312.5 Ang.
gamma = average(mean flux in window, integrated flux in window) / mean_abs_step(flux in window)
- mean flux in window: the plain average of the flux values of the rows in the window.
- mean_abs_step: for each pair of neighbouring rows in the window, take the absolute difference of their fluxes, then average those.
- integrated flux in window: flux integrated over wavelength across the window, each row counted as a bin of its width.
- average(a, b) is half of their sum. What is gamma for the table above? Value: 119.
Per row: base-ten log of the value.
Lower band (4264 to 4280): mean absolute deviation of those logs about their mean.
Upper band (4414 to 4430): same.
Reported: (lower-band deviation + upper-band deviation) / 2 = 0.018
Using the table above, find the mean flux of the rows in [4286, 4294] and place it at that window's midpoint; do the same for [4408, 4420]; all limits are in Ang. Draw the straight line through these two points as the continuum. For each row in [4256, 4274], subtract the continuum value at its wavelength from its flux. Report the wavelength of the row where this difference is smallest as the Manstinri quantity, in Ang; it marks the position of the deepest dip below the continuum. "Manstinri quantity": 4272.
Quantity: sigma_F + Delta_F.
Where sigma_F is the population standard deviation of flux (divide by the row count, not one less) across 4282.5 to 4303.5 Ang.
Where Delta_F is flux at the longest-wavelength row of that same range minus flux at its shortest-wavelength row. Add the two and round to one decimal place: -1.7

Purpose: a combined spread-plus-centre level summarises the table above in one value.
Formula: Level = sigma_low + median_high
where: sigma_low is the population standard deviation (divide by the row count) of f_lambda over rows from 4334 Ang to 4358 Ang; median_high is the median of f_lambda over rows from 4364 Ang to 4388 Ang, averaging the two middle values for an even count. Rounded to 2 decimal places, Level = 12.37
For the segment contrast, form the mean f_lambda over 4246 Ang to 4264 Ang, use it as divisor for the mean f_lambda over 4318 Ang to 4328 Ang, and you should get 0.97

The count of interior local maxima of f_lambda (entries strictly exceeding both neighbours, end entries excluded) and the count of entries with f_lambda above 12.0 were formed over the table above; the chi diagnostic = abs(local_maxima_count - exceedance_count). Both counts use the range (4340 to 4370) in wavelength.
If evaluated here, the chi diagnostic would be 1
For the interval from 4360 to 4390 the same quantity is 2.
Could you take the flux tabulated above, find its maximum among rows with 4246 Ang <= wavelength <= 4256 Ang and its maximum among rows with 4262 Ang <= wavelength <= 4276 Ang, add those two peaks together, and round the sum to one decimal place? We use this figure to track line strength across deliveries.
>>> 23.6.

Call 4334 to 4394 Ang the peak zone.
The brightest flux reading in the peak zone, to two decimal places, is 12.70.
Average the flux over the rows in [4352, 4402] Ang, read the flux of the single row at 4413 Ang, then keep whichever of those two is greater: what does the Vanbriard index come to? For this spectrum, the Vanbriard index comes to 12.7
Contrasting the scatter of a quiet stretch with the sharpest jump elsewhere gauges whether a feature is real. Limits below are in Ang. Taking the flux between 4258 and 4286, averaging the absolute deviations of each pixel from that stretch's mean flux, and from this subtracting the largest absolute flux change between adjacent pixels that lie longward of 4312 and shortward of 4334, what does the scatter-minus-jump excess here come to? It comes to -1.4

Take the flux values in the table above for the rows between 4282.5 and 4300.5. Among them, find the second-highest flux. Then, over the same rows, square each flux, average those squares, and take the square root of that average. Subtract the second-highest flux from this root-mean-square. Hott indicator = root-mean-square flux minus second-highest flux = -0.46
